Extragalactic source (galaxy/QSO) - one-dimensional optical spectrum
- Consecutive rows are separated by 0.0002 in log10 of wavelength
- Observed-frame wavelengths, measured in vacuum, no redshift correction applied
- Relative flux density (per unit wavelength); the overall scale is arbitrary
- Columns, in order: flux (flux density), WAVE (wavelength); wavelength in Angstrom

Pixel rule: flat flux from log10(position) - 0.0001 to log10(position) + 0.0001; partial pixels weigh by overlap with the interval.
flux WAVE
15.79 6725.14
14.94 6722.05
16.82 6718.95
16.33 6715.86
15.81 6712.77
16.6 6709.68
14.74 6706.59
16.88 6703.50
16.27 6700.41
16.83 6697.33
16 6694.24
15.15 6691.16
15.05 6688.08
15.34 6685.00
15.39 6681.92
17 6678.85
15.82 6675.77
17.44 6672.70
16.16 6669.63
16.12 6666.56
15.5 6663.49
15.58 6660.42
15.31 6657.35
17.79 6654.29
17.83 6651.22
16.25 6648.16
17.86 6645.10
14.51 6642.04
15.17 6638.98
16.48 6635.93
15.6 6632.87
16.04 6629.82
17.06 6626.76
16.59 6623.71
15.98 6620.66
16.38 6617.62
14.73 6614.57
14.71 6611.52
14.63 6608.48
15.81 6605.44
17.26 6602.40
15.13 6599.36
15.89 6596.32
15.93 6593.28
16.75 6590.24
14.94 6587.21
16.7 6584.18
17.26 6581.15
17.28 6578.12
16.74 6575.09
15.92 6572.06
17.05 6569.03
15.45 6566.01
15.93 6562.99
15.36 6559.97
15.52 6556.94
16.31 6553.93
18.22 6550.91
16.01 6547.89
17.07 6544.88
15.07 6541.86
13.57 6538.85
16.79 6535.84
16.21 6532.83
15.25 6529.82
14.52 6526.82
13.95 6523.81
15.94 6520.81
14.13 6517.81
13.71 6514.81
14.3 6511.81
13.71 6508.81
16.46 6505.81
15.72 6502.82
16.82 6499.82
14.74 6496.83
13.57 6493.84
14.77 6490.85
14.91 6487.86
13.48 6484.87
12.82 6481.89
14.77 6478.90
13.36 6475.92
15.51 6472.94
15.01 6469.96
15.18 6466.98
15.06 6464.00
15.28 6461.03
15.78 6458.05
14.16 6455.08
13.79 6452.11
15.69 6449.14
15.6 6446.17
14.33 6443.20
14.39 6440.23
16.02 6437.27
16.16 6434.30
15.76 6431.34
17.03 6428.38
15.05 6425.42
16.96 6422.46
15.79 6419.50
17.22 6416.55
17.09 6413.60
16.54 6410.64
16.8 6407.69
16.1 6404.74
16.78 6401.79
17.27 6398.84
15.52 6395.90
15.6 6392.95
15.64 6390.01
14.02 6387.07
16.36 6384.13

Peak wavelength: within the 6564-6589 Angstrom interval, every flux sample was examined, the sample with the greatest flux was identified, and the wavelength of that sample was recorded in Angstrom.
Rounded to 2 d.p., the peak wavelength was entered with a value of 6578.12 Angstrom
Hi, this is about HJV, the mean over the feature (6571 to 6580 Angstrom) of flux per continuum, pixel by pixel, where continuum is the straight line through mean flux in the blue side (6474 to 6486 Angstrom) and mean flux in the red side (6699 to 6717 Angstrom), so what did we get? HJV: 1.14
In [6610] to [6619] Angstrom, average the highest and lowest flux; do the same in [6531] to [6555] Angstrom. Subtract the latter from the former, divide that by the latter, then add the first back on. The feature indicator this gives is 15.5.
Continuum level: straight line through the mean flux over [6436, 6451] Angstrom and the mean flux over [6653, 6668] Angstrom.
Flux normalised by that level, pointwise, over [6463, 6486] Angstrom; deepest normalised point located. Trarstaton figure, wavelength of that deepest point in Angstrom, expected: 6481.89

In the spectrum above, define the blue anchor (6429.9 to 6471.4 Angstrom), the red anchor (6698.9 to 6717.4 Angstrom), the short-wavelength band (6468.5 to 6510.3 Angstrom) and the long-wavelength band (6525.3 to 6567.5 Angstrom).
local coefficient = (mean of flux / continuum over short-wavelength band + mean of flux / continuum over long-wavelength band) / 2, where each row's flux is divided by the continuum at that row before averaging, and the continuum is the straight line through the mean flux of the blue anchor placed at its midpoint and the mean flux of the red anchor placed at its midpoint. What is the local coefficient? 0.99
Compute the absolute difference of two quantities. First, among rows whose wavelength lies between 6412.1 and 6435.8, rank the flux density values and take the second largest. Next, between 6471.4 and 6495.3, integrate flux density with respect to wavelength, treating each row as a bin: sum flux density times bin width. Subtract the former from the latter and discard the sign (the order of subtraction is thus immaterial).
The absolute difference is 321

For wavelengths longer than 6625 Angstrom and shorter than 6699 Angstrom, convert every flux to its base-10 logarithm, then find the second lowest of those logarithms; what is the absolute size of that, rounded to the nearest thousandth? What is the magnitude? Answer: 1.178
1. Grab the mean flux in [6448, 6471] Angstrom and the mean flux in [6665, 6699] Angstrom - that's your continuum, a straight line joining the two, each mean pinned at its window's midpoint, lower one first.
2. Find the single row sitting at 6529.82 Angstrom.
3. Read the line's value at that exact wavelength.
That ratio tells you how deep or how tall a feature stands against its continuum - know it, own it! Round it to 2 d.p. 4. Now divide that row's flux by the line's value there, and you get 1.00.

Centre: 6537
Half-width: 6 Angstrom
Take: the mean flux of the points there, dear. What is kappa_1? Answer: 15.41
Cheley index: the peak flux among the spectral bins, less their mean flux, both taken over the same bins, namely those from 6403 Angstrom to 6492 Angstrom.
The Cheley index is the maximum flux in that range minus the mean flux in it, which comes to 1.9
